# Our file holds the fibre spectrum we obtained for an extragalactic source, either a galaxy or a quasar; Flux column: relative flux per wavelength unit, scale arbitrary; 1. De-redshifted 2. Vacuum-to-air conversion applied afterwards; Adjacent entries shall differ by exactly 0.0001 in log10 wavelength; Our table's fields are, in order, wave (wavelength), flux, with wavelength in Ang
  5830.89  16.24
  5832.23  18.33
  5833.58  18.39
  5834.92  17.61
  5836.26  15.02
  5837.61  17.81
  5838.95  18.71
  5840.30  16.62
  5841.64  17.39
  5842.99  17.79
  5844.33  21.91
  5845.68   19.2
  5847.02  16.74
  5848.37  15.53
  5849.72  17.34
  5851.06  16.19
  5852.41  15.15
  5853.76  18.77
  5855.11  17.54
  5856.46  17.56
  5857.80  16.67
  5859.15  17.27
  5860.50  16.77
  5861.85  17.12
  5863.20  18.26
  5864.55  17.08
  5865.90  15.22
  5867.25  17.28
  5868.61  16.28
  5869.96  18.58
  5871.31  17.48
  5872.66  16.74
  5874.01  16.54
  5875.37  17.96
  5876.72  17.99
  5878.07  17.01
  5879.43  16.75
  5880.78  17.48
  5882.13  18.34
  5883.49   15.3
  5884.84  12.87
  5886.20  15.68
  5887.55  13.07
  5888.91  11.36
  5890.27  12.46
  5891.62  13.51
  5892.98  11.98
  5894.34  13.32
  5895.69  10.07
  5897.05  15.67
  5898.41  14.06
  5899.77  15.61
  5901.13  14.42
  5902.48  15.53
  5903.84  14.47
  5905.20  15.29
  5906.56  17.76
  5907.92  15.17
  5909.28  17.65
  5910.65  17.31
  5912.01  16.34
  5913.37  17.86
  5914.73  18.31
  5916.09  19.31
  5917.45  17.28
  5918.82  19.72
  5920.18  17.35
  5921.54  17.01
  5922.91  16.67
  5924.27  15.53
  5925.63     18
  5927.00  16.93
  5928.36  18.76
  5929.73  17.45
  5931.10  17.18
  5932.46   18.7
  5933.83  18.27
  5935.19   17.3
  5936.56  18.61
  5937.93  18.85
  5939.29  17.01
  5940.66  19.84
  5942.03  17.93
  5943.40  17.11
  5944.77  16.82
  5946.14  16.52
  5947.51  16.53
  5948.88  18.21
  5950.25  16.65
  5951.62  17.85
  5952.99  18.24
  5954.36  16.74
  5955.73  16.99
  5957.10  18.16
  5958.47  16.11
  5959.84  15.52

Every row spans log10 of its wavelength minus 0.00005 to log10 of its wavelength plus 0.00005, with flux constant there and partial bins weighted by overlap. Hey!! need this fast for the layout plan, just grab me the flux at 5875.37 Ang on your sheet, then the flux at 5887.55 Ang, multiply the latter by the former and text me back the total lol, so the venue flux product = 235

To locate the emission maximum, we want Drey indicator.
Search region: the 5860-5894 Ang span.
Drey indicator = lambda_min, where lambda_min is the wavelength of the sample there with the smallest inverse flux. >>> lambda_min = 5869.96 Ang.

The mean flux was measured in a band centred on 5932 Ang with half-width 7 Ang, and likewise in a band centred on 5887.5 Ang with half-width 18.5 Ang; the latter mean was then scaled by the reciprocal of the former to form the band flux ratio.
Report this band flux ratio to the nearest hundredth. 0.84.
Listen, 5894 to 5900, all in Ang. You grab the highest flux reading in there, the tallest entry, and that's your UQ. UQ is 15.67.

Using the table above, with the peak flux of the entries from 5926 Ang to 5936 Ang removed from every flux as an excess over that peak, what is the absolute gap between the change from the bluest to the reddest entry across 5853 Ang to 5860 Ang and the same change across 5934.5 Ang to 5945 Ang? 1.0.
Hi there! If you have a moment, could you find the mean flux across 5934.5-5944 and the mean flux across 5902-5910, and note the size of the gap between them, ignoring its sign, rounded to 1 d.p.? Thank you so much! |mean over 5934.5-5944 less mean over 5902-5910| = 2.1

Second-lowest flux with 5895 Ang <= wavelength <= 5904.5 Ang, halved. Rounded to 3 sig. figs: 7.03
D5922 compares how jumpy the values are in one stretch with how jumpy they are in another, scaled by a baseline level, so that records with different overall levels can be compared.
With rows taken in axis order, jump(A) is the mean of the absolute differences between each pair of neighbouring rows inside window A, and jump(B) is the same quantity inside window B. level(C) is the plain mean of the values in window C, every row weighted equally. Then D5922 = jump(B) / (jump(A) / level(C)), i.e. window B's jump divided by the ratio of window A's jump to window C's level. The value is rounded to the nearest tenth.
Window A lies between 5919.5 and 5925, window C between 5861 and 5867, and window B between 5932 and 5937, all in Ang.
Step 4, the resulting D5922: 25.2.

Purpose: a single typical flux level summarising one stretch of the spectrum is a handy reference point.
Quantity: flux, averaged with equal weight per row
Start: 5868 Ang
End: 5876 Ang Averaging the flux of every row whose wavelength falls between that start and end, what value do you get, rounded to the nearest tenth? 17.3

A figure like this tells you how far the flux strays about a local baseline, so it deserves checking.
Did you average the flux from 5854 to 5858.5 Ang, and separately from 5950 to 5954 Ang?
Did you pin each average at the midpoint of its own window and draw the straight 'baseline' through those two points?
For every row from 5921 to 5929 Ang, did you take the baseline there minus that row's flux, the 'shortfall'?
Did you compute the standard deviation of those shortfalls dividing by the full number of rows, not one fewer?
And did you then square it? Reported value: 1.03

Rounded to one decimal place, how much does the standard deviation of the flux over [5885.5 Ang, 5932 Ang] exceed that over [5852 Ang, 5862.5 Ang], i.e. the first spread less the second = 1.3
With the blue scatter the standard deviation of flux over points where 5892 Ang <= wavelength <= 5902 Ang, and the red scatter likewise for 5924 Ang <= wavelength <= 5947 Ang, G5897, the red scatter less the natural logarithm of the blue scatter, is 0.4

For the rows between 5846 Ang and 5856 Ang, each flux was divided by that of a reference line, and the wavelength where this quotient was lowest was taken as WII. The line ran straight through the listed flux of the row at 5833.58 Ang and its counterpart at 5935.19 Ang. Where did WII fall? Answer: 5852.41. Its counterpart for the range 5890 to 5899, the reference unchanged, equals 5895.69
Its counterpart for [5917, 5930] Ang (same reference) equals 5924.27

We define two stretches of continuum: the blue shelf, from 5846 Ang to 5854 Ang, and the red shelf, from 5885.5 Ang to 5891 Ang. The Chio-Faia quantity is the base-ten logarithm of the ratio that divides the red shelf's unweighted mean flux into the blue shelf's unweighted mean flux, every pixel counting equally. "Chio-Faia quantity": 0.10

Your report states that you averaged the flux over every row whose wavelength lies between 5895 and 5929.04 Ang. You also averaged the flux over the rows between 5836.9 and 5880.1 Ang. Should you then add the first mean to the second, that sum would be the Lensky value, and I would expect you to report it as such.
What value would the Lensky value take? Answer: 33.8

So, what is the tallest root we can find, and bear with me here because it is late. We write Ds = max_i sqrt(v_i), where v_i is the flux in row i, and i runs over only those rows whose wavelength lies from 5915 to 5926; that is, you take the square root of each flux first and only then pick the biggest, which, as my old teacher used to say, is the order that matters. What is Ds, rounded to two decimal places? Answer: 4.44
